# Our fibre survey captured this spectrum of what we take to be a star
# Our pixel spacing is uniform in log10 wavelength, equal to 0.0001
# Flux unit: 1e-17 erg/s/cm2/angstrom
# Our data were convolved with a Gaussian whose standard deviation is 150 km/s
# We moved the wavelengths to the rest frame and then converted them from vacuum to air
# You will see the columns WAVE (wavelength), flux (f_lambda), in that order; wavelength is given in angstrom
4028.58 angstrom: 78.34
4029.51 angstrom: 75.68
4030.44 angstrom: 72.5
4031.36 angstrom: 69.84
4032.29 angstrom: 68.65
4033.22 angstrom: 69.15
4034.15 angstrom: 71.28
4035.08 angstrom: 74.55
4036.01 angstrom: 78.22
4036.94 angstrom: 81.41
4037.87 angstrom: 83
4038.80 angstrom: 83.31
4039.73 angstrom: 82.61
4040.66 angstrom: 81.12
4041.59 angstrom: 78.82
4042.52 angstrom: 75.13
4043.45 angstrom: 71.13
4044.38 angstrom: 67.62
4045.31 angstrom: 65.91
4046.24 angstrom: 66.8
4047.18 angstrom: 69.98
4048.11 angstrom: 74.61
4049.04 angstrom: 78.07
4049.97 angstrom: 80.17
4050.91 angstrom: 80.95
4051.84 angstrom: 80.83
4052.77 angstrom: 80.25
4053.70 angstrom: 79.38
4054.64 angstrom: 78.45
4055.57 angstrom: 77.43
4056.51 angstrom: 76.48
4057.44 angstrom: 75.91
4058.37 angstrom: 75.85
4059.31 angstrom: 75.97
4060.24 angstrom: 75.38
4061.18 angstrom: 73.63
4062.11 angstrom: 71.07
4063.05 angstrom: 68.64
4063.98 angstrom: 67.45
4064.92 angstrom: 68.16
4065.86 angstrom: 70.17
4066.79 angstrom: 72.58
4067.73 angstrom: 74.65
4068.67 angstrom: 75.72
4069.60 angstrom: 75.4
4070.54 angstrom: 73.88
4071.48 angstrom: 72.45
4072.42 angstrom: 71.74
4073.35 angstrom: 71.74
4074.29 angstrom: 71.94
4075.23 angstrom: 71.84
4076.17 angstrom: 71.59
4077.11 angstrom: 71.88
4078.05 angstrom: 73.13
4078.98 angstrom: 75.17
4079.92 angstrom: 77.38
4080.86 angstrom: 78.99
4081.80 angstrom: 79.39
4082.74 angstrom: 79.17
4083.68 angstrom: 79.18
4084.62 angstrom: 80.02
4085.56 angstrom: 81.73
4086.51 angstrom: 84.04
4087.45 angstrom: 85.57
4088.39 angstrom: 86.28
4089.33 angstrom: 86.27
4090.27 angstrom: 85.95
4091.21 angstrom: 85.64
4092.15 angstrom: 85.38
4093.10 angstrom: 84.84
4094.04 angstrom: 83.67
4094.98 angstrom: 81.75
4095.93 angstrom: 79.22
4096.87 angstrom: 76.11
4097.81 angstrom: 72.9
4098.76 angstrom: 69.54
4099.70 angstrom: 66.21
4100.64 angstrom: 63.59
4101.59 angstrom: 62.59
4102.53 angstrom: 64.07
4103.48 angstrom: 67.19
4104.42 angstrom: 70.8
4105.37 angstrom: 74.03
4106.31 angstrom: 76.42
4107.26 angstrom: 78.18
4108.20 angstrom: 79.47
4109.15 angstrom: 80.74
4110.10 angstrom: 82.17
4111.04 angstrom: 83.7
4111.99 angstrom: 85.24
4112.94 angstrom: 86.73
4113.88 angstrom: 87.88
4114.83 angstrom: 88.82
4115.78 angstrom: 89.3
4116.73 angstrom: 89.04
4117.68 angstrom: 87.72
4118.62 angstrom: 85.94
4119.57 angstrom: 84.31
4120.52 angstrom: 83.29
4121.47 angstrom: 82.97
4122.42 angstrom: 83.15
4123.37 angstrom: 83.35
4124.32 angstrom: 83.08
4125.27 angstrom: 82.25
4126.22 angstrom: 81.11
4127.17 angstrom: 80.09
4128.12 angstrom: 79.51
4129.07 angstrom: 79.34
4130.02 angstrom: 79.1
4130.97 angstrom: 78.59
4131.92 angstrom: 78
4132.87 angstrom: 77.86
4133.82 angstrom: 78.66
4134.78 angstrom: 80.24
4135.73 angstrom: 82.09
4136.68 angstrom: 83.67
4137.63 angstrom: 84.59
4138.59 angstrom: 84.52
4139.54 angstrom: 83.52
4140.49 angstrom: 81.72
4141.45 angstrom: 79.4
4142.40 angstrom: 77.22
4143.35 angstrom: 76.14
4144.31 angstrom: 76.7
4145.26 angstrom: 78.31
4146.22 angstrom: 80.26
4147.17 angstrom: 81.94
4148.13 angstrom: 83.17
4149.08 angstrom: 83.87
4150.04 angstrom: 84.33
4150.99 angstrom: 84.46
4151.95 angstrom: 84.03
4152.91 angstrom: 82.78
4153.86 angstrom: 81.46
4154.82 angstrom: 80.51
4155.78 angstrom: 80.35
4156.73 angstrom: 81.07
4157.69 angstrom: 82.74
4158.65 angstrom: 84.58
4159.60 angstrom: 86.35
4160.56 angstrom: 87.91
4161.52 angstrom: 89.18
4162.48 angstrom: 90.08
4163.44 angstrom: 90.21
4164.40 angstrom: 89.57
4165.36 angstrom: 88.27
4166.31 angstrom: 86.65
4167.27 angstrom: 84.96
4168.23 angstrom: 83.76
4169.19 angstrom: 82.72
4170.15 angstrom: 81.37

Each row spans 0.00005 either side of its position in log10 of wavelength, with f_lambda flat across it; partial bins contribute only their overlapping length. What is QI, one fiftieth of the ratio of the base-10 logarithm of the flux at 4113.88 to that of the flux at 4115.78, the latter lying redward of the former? 0.0199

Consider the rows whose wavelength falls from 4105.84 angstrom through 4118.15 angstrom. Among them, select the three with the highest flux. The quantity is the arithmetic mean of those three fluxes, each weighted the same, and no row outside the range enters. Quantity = 89.1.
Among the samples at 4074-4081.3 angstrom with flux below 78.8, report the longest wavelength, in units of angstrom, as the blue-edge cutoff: 4079.92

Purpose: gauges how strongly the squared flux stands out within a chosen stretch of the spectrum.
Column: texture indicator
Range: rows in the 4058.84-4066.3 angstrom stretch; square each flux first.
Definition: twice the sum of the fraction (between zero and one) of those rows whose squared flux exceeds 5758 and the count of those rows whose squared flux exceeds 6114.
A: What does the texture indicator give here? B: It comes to 0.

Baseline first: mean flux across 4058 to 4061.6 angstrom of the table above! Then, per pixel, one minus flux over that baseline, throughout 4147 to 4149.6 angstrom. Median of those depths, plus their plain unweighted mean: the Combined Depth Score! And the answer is -0.21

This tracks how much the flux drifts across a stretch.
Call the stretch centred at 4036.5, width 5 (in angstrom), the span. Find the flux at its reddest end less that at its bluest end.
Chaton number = 12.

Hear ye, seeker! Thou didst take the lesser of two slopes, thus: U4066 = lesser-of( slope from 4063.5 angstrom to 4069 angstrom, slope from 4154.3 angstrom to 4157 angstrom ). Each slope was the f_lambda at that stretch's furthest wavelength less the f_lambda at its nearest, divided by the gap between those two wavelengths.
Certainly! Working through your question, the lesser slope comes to 0.3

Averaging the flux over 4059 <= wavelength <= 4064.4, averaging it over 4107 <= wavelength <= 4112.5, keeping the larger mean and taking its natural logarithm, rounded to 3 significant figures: 4.40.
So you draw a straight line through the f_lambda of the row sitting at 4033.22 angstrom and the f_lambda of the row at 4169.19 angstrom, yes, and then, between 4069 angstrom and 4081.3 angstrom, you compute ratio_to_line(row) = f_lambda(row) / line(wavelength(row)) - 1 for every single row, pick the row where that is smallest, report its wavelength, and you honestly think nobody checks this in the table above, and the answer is 4076.17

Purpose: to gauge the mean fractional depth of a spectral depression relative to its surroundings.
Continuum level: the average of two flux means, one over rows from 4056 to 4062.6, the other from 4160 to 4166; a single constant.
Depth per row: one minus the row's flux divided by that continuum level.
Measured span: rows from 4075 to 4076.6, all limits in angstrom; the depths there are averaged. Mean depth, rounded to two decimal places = 0.13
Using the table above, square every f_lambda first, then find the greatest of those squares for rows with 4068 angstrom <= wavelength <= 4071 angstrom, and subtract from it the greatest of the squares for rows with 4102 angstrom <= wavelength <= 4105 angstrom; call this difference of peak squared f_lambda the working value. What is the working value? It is 721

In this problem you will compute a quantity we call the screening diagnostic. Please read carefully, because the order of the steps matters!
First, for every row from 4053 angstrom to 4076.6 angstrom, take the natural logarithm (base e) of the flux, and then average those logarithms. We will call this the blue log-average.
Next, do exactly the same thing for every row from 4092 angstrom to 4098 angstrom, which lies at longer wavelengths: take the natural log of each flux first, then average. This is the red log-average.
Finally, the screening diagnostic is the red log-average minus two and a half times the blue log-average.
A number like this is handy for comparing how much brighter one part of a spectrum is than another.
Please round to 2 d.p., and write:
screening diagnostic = -6.35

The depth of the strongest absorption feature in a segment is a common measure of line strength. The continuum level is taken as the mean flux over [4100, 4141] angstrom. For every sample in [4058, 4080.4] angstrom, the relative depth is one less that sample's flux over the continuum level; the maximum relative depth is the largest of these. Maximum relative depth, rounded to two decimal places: 0.16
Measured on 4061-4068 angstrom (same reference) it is 0.16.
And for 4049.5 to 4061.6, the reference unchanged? 0.08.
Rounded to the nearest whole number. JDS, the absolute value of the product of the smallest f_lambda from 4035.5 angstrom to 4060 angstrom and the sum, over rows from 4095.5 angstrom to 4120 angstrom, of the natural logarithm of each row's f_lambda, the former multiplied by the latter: 7458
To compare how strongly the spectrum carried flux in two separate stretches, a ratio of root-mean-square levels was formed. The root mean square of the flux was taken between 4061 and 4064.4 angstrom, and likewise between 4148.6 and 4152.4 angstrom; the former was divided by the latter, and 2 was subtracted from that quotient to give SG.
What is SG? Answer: -1.17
